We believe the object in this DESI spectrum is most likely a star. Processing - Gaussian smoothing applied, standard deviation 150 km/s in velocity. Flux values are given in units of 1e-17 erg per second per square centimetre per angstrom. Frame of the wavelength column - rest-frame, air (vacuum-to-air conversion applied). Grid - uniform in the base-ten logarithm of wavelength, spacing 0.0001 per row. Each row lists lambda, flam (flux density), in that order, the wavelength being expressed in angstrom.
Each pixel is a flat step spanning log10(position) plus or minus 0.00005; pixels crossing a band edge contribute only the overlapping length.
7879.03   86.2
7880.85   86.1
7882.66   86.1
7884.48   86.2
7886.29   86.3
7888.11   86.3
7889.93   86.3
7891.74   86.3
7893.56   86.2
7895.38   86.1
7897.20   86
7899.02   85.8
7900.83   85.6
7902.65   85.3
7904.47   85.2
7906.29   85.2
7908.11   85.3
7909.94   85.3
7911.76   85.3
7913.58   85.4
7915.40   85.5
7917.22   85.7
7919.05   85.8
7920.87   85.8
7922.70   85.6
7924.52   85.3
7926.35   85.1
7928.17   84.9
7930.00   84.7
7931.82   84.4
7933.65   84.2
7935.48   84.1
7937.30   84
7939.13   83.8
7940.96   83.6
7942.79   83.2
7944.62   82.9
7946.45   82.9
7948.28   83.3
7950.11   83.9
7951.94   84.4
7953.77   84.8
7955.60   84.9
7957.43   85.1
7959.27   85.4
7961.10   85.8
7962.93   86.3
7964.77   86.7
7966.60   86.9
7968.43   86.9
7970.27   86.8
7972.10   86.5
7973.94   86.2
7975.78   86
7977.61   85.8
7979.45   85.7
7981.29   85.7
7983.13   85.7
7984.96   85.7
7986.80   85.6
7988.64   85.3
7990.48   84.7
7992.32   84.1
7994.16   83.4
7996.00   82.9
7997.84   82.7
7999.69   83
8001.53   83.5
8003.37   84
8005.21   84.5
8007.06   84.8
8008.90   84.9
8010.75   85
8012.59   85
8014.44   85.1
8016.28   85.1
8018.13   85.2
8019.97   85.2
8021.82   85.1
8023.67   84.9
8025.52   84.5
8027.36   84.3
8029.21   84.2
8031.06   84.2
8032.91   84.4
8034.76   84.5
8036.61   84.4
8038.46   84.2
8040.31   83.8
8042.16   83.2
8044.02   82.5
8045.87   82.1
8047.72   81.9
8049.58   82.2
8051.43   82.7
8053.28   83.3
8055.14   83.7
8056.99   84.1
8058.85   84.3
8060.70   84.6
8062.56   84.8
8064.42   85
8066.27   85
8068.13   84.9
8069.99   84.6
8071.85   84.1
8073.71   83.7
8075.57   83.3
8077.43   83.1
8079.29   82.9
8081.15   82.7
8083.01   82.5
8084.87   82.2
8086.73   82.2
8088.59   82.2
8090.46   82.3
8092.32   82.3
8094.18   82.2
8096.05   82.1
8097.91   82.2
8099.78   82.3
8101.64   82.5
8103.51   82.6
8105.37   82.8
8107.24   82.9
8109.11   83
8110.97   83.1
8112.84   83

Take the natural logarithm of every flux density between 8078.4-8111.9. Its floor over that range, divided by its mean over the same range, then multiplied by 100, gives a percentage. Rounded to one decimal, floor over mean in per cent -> 99.9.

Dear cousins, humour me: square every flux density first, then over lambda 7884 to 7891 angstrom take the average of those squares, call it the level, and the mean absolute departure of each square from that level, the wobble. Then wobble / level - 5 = -4.999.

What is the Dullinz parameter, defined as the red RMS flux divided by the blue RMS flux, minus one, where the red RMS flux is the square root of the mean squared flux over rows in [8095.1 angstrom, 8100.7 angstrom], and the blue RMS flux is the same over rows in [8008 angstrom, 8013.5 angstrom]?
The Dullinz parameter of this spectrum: -0.033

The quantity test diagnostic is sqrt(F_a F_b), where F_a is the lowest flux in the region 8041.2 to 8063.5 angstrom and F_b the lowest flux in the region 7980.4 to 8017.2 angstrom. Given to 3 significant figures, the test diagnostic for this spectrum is 82.3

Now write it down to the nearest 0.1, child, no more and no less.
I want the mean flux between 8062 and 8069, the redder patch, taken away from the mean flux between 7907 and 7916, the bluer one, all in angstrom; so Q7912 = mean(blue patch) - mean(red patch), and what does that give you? 0.4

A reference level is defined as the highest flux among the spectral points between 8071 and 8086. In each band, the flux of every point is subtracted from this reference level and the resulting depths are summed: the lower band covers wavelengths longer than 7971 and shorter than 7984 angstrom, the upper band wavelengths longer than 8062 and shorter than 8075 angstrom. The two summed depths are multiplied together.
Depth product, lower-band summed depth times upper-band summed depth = 44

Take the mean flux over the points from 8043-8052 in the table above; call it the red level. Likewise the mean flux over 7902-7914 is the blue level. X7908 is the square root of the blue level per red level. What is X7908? 1.02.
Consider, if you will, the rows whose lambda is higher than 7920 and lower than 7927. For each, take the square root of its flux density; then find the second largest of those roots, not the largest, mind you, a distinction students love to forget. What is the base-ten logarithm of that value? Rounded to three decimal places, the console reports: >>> 0.966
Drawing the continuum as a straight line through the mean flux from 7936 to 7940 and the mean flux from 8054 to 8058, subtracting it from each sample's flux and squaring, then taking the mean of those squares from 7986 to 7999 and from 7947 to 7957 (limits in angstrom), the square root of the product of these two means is 0.75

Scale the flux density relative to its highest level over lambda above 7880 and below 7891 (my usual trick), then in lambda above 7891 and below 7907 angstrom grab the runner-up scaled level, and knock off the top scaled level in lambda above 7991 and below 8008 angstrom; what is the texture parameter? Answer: 0.02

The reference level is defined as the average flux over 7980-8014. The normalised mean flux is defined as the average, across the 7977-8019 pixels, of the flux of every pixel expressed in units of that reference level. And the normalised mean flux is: 1.00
